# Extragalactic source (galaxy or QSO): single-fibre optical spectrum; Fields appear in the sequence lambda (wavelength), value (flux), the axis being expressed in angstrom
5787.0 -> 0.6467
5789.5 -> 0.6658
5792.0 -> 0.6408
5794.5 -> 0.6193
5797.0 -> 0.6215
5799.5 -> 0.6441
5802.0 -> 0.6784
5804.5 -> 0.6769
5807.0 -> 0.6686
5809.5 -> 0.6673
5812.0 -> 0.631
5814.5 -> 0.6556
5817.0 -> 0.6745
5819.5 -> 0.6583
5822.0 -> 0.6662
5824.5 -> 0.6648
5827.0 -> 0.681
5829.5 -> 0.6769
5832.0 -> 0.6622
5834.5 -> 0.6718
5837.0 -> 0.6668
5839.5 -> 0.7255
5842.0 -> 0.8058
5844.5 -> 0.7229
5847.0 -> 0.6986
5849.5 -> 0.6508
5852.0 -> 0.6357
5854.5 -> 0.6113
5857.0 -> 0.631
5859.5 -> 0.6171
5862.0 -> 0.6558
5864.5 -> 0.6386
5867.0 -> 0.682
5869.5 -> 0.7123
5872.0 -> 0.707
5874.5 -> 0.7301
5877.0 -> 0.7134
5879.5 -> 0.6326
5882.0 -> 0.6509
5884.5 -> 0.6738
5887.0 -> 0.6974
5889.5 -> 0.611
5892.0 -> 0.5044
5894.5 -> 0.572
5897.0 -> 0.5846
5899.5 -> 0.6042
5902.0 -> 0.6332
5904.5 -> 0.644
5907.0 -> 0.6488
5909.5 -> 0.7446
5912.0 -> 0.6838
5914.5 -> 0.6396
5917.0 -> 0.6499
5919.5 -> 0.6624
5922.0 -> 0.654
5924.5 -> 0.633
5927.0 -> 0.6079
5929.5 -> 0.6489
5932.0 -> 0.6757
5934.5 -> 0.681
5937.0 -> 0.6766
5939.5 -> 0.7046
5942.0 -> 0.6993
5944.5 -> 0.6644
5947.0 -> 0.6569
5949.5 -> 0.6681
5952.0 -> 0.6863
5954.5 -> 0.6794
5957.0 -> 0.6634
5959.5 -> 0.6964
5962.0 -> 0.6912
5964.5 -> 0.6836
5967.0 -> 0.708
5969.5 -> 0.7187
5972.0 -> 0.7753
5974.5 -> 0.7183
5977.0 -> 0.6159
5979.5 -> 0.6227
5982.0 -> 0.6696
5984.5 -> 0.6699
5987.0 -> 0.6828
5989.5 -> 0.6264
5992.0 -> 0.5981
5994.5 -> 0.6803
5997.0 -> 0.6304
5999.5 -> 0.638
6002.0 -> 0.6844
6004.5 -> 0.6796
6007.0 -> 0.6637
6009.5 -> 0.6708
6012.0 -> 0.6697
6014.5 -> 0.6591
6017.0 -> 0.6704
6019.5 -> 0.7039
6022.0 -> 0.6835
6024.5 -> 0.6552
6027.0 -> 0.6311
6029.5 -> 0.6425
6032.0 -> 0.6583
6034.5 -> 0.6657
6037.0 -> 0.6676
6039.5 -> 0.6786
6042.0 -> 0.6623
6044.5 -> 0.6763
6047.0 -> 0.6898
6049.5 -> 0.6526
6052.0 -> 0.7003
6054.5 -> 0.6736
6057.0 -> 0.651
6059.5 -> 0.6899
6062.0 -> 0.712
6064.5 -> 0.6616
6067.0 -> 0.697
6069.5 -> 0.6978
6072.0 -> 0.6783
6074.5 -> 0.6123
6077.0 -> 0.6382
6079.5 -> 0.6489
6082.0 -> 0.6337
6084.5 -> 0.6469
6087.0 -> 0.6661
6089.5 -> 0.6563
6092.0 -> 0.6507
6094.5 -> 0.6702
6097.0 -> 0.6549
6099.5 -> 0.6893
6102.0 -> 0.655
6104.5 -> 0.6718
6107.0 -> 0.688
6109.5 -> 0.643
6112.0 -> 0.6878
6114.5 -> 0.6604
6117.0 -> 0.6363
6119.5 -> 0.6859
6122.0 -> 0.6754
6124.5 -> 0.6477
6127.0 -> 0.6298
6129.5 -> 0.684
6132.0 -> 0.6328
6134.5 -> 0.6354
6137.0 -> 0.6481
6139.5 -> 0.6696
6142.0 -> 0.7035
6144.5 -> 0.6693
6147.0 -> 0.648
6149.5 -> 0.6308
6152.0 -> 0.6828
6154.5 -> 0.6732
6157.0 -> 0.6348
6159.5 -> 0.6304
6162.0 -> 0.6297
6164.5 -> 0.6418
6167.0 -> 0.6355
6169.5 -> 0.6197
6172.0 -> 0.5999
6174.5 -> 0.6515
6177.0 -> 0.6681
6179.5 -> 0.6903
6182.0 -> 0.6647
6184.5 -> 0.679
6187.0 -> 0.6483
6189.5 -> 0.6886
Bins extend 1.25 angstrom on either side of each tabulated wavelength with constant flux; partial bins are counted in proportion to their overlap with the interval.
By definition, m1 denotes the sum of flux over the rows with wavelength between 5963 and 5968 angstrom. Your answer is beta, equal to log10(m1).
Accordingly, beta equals 0.144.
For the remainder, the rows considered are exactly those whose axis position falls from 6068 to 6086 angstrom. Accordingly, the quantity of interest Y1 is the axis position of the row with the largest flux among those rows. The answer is 6069.5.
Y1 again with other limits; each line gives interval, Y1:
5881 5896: 5887.0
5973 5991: 5974.5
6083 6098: 6094.5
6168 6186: 6179.5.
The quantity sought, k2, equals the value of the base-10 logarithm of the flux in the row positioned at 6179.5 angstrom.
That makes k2 -0.161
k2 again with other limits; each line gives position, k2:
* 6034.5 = -0.177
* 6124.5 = -0.189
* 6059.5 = -0.161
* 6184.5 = -0.168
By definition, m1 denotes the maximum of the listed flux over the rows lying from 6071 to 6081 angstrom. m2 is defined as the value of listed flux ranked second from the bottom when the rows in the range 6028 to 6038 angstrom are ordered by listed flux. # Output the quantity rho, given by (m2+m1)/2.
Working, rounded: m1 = 0.6783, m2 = 0.6583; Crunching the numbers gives 0.668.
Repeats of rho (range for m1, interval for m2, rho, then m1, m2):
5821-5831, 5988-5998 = 0.654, 0.681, 0.6264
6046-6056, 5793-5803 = 0.661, 0.7003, 0.6215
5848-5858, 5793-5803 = 0.636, 0.6508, 0.6215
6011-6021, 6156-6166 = 0.667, 0.7039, 0.6304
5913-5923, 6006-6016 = 0.663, 0.6624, 0.6637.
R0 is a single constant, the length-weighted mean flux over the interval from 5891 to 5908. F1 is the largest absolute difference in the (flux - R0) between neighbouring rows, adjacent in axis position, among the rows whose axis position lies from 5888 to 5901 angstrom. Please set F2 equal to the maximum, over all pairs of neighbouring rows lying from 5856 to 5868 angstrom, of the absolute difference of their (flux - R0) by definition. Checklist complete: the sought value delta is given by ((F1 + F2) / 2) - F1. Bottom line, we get -0.032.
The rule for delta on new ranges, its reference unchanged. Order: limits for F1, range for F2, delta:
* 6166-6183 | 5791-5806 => -0.009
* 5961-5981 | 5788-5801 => -0.039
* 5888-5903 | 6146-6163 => -0.027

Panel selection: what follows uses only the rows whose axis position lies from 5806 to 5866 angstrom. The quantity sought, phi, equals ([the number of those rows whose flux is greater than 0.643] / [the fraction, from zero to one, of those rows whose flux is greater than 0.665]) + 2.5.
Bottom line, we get 38.5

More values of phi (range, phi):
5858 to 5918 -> 39.8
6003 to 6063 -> 37.7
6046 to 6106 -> 44.5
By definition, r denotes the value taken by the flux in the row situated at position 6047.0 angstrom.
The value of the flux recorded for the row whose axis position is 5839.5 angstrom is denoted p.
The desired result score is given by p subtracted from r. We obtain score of -0.04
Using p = 0.7255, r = 0.6898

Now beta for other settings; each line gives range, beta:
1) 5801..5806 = 0.132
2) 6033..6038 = 0.125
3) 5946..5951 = 0.122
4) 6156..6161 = 0.102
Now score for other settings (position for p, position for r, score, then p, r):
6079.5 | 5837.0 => 0.02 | 0.6489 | 0.6668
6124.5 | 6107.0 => 0.04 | 0.6477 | 0.688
